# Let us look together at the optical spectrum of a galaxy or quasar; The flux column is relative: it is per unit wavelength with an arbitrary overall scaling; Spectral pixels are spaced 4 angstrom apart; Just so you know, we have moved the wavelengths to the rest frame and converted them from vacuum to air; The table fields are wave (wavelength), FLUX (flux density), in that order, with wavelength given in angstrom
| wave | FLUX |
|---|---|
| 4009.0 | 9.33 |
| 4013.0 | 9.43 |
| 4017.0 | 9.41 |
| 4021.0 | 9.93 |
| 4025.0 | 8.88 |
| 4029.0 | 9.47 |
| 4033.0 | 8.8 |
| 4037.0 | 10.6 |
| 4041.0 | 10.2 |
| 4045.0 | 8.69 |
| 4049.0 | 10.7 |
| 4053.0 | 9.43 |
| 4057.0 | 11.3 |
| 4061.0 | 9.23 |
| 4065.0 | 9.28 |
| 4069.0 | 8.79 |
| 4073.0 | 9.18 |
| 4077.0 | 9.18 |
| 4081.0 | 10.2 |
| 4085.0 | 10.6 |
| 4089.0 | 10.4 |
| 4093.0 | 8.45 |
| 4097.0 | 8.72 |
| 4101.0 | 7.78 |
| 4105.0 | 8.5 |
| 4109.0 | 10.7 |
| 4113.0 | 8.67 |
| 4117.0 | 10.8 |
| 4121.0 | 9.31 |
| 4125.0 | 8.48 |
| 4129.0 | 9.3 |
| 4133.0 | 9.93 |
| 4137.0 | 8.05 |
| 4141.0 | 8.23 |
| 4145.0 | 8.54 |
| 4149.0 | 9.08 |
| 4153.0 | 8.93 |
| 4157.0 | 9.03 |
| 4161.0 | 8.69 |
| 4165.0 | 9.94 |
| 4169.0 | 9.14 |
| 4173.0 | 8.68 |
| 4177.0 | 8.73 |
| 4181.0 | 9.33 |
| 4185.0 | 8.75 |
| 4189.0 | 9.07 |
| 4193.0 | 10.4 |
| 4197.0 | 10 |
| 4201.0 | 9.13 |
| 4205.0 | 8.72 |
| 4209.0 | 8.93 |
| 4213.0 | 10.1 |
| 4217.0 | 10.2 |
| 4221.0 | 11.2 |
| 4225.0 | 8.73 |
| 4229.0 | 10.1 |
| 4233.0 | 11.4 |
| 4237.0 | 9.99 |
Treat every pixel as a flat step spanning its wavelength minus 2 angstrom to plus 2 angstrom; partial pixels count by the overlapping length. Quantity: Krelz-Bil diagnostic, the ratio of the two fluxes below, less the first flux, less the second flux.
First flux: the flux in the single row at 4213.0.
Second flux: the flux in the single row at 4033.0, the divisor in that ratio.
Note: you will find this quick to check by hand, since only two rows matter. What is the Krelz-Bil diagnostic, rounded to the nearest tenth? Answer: -17.8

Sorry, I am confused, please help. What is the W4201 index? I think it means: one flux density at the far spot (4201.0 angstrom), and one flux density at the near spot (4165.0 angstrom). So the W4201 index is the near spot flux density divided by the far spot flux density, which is 1.09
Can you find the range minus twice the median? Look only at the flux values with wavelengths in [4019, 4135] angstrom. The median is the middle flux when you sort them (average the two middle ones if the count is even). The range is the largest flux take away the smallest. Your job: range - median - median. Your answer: -15.1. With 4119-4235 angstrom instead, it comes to -14.8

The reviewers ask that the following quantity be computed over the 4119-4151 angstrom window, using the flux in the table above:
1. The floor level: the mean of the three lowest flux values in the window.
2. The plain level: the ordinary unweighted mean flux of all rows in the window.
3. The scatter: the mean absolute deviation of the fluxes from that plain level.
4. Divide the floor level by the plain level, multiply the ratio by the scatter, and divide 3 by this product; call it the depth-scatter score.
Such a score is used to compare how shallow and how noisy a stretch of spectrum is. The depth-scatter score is 6.0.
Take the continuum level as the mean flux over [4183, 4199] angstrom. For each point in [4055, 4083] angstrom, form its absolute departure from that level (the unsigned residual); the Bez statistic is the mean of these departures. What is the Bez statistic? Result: 0.64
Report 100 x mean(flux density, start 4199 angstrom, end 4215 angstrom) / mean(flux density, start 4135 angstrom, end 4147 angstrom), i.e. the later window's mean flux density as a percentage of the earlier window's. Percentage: 111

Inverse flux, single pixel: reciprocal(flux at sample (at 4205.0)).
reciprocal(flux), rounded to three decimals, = 0.115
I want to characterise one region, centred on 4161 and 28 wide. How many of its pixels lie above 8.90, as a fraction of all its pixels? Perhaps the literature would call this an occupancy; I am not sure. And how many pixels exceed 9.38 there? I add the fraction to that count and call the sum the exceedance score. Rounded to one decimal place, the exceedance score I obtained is 1.7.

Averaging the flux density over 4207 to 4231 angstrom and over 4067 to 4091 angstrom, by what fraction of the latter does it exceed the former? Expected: -0.02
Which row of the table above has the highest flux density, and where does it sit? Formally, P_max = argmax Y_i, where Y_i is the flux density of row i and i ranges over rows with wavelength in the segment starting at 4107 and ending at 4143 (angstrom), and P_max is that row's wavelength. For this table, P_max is 4117.0 angstrom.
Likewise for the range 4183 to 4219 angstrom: 4193.0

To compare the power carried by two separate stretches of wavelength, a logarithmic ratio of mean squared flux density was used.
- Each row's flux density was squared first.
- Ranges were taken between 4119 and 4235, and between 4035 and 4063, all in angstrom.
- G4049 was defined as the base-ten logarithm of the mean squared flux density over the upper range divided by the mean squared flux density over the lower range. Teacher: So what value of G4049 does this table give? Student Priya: -0.063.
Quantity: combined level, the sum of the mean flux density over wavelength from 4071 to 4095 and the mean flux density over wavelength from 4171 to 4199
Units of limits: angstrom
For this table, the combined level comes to 18.95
